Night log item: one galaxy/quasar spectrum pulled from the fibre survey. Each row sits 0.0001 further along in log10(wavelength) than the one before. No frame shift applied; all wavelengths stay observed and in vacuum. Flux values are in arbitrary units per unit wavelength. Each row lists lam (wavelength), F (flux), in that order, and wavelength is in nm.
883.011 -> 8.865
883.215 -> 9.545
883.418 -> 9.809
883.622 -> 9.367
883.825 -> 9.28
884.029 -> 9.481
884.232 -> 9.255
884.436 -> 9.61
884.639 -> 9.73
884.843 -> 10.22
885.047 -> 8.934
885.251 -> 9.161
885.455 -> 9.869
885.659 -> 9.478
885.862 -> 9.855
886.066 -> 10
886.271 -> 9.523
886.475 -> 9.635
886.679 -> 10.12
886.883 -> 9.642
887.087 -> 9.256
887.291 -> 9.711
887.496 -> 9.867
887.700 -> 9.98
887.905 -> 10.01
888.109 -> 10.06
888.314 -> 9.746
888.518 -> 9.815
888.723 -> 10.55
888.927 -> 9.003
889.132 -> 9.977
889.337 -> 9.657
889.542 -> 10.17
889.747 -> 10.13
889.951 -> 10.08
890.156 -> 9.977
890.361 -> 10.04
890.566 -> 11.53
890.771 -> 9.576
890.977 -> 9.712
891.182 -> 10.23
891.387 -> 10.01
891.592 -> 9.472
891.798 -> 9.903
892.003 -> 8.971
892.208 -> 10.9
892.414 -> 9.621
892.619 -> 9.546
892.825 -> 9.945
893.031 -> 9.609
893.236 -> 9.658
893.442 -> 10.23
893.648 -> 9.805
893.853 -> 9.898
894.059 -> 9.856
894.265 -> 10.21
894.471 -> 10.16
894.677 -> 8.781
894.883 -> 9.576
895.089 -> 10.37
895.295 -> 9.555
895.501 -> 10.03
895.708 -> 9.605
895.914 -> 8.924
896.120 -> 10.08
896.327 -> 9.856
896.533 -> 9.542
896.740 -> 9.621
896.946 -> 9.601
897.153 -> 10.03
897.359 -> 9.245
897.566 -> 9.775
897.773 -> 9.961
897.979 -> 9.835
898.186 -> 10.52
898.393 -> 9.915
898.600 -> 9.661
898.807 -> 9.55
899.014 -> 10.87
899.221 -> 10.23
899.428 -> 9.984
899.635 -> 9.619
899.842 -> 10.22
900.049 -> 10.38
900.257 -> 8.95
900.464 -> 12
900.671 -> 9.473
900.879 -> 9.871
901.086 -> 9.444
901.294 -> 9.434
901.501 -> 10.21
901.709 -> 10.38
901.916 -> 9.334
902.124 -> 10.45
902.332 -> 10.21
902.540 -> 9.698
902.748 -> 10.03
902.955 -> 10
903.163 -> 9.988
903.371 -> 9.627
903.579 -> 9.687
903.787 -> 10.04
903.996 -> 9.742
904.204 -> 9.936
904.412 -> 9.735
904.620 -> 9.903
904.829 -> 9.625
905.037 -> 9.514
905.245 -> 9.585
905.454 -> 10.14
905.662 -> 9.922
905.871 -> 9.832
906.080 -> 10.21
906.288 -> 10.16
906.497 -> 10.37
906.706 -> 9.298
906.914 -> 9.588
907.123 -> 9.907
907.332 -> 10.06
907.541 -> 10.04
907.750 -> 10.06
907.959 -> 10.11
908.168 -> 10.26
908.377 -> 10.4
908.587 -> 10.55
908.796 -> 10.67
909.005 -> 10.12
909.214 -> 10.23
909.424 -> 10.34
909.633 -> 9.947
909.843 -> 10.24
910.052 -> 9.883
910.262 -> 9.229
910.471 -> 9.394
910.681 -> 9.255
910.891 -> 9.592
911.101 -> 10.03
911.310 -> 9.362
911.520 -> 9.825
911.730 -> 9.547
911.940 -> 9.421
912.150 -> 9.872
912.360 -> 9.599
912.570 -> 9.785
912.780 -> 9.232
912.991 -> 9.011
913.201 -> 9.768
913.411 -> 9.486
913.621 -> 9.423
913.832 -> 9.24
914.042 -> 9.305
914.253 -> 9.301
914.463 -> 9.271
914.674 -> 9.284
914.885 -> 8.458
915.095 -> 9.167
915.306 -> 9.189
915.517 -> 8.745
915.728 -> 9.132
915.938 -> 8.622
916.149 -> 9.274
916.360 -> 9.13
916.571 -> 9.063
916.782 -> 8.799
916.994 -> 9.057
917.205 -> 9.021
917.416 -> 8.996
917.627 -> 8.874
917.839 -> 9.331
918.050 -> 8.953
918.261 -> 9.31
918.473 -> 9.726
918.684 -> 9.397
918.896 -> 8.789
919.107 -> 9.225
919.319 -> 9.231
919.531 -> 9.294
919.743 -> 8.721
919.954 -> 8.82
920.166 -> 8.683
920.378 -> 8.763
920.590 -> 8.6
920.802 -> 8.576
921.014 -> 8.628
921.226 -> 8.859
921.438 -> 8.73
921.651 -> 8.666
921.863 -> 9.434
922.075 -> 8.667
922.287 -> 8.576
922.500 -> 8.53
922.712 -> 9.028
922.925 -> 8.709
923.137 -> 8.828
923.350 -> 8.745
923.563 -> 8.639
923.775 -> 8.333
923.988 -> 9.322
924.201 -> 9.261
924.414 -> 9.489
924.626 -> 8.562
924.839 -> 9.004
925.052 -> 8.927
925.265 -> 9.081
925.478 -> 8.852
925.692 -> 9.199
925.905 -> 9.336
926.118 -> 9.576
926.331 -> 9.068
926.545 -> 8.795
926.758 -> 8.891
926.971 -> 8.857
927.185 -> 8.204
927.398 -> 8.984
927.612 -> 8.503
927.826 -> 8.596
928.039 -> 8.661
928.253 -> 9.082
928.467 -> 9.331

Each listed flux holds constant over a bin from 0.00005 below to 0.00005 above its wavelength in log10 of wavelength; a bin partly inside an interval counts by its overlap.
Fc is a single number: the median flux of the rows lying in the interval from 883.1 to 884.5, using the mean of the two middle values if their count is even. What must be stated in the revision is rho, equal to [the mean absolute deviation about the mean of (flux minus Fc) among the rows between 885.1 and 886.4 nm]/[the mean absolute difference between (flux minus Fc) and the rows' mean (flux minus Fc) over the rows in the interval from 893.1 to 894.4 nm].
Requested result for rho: 1.4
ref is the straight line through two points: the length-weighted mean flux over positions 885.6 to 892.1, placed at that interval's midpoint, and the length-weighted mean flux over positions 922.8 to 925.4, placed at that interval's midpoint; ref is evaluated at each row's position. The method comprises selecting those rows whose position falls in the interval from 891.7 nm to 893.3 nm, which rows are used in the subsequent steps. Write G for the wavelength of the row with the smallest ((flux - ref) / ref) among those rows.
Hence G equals 892.003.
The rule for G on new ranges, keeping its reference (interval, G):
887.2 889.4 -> 888.927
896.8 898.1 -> 897.359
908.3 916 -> 914.885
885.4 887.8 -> 887.087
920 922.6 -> 922.500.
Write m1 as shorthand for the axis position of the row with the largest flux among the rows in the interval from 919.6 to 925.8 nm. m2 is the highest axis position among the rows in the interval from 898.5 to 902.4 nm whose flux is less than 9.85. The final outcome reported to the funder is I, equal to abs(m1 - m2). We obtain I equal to 22.50 nm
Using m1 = 924.414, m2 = 901.916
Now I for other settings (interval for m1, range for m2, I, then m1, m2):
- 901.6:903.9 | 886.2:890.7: 12.79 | 902.124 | 889.337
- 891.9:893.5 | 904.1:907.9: 14.71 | 892.208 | 906.914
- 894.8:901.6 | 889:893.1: 7.43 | 900.464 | 893.031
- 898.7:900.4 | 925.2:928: 28.81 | 899.014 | 927.826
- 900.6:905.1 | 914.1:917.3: 15.08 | 902.124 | 917.205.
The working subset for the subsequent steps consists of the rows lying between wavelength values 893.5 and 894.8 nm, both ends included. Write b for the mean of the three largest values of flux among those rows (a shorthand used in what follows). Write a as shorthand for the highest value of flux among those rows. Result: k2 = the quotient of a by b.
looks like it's 1.01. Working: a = 10.21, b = 10.1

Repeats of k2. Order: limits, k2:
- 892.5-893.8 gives 1.02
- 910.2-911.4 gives 1.04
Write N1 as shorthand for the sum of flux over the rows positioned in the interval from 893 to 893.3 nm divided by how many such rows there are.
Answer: 9.6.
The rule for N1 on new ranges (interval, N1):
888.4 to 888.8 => 10.2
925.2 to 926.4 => 9.2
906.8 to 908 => 10.0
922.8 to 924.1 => 8.8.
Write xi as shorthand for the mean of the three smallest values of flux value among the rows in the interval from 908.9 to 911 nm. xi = 9.29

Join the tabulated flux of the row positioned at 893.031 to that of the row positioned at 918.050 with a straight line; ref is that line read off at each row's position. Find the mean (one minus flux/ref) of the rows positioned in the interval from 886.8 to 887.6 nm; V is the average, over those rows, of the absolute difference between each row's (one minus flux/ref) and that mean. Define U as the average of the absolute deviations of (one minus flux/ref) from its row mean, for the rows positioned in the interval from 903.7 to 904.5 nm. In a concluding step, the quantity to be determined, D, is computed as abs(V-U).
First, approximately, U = 0.013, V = 0.019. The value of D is 0.006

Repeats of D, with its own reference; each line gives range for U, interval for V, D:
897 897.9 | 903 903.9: 0.008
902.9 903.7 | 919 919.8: 0.004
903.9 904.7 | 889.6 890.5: 0.006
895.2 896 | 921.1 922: 0.002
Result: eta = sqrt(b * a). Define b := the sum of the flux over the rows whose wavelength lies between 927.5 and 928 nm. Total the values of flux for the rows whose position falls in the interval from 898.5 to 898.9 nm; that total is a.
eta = 18.1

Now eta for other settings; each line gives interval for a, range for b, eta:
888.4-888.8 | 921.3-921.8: 18.8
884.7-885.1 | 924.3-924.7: 18.6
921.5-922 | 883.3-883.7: 18.6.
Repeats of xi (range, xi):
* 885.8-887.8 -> 9.47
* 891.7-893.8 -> 9.38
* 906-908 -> 9.60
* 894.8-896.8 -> 9.34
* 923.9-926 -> 8.78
